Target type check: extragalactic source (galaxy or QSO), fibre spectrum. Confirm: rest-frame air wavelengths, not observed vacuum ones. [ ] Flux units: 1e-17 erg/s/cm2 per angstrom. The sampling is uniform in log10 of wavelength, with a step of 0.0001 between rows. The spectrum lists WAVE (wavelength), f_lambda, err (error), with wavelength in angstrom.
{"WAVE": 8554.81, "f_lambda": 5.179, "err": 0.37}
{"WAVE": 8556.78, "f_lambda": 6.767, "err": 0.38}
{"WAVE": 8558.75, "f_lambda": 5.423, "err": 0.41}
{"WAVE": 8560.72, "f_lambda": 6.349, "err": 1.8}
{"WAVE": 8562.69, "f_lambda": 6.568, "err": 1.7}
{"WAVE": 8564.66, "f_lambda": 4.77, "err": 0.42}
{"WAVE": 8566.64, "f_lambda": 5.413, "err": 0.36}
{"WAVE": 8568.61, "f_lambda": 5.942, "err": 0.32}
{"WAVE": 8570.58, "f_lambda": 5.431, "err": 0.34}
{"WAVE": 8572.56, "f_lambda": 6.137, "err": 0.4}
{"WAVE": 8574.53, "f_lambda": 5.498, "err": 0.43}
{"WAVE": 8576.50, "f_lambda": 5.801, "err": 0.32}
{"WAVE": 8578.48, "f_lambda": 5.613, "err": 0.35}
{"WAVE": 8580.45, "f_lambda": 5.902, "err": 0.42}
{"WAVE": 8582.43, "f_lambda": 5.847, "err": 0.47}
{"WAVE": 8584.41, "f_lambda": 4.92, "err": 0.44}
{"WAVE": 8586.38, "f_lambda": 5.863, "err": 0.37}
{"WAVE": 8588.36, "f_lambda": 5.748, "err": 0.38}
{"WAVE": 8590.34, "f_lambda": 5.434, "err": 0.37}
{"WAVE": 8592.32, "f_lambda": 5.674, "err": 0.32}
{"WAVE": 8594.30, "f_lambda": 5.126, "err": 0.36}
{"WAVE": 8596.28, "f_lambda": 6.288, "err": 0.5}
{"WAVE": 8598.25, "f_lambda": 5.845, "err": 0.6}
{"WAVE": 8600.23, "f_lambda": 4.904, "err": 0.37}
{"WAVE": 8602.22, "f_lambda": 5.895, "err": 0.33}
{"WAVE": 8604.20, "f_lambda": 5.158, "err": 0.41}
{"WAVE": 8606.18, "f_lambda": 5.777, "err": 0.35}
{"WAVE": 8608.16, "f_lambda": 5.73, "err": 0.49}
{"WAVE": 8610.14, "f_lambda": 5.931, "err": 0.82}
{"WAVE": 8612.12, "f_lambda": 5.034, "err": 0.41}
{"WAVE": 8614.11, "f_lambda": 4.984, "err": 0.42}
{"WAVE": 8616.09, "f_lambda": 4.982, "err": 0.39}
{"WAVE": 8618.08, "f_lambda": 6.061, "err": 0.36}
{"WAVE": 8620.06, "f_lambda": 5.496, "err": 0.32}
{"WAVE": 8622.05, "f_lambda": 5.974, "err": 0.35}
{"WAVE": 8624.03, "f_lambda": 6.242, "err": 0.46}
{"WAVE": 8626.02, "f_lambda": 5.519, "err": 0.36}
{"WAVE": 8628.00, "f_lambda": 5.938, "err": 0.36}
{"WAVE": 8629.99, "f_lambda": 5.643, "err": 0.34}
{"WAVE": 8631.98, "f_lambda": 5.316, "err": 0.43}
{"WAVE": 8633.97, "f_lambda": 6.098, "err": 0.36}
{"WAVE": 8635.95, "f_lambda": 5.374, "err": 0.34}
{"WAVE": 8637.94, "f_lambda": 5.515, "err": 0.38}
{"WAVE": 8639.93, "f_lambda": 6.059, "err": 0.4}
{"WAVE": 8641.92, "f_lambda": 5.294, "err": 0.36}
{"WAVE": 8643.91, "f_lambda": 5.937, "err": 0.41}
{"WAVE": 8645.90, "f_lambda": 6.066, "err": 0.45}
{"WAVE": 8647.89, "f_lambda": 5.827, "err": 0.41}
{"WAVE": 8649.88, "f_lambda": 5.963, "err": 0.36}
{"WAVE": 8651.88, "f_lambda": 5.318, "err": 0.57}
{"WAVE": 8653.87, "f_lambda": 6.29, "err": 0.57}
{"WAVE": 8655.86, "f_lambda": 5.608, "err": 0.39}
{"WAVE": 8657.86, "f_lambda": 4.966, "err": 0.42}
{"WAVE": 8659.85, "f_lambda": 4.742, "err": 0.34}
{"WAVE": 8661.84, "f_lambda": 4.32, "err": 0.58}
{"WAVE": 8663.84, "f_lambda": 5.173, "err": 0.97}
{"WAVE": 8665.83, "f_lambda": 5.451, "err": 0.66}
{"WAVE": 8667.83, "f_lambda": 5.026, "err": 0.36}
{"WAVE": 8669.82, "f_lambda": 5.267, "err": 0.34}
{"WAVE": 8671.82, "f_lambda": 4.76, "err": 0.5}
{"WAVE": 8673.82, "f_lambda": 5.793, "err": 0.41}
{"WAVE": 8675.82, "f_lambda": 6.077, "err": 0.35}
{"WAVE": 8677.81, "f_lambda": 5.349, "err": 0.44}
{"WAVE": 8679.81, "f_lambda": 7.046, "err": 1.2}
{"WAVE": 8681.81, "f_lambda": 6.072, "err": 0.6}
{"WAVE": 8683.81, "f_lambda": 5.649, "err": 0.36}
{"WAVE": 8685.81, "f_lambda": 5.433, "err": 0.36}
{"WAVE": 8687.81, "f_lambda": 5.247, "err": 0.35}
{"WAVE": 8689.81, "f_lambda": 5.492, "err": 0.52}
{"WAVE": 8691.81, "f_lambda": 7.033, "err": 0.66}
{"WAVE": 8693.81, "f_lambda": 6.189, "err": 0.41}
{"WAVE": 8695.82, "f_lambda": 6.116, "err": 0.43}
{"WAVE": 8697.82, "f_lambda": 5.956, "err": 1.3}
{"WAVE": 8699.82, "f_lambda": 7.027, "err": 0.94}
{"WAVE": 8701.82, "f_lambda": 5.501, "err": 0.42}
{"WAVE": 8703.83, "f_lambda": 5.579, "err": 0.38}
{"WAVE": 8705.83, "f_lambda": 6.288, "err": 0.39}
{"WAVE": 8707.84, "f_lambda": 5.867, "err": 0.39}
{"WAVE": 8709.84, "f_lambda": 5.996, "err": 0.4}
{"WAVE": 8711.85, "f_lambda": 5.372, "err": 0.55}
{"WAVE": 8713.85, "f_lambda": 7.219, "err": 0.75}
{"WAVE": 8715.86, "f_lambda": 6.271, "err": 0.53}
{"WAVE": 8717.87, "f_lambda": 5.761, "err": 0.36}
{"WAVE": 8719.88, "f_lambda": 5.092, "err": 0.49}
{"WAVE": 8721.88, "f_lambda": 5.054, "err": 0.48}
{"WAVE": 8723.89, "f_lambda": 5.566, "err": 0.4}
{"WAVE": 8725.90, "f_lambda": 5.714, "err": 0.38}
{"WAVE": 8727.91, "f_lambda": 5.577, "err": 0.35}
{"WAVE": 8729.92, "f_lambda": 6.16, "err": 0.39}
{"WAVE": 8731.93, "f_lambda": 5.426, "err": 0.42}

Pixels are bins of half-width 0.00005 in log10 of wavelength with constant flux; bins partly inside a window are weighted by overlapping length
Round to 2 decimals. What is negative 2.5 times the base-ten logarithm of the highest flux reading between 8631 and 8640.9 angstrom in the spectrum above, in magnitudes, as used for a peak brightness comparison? -1.96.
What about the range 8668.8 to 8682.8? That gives -2.12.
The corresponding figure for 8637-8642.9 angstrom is -1.96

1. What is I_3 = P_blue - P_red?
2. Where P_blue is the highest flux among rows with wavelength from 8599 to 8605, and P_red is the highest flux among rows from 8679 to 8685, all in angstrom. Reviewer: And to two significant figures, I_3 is -1.2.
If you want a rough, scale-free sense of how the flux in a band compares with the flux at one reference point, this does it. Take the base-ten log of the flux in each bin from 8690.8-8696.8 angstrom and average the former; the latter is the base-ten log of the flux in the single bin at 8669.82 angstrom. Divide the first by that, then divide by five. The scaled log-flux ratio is 0.224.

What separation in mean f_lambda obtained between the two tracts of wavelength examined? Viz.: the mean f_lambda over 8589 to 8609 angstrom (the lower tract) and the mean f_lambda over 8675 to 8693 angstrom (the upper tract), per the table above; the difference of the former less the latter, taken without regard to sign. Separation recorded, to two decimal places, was 0.35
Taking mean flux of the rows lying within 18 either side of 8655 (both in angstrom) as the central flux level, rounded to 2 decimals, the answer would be 5.42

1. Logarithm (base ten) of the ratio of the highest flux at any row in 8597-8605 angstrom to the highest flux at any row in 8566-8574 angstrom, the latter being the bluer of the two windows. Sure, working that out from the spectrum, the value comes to -0.02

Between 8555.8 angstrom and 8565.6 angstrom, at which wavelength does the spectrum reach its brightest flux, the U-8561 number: 8556.78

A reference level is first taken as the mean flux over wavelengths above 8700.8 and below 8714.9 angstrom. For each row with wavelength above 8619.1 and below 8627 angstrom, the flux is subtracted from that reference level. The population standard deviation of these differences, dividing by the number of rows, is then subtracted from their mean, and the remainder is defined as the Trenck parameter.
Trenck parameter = -0.15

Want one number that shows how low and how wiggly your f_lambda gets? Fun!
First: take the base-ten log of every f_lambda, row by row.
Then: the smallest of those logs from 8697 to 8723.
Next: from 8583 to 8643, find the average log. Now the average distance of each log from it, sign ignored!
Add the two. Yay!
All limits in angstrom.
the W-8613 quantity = 0.73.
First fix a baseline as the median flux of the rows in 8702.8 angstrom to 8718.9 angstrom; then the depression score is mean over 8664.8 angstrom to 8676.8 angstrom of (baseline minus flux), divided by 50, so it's 0.011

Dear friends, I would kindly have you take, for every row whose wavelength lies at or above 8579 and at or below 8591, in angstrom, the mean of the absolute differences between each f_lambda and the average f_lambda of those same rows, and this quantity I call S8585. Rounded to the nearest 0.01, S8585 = 0.29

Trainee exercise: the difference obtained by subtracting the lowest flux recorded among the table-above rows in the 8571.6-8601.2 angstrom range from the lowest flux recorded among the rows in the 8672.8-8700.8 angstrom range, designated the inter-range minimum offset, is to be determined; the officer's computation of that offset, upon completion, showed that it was 0.34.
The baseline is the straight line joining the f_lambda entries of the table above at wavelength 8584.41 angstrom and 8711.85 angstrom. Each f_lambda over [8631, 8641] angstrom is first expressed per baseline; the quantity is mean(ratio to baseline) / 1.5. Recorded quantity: 0.741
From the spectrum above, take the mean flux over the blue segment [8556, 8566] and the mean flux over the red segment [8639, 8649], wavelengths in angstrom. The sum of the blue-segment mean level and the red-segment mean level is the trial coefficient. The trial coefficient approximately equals 11.8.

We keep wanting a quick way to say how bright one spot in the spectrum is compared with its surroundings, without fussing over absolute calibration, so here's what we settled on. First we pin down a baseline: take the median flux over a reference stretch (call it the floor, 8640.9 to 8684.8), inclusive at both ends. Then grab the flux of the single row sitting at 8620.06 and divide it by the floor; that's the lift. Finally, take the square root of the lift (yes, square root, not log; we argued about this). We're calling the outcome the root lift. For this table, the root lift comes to 1.00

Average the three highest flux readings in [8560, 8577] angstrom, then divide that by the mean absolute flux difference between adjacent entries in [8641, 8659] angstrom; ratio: 12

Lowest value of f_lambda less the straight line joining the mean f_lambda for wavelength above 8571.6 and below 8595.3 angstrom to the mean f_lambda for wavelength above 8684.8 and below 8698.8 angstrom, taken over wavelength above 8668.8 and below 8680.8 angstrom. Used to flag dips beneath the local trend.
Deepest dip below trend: -1.1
